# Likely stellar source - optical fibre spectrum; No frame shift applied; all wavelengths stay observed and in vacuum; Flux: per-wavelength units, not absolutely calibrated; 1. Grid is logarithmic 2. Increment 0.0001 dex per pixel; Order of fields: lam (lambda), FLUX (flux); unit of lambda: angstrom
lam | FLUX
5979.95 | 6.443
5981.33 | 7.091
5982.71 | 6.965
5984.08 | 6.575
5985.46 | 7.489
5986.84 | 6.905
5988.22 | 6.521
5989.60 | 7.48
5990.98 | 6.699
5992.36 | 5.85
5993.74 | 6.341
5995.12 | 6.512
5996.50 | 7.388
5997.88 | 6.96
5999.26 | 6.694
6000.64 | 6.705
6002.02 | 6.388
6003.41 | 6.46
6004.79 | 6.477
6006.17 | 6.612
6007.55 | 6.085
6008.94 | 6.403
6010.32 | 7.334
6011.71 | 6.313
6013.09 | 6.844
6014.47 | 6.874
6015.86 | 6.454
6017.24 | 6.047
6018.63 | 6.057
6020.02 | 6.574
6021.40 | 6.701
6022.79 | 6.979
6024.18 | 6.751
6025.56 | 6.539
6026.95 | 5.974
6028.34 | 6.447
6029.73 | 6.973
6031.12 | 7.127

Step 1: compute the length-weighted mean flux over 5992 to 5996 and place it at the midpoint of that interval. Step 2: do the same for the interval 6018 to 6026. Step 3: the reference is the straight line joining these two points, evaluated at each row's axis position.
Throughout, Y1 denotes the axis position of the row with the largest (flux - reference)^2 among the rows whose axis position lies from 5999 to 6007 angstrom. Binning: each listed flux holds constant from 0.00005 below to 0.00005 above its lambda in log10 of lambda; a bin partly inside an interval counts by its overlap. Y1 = 5999.26 angstrom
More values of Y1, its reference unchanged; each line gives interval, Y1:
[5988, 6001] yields 5989.60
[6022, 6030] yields 6026.95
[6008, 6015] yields 6010.32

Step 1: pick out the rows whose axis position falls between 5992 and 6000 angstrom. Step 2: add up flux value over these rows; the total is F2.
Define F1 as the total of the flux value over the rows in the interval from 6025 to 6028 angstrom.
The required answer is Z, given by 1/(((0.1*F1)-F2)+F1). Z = -0.04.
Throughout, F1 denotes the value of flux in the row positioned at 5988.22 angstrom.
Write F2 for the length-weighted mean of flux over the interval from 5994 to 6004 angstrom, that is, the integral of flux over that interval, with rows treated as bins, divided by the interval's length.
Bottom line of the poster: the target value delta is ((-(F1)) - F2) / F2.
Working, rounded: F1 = 6.521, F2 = 6.71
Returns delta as -1.97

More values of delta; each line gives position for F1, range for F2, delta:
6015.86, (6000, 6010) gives -2.00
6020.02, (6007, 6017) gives -2.00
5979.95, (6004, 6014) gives -1.98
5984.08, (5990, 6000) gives -1.99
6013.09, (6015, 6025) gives -2.05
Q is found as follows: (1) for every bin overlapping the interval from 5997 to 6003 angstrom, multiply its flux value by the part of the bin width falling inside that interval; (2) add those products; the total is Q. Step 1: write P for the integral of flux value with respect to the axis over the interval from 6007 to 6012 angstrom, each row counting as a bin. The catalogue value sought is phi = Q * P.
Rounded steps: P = 33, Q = 40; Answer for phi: 1316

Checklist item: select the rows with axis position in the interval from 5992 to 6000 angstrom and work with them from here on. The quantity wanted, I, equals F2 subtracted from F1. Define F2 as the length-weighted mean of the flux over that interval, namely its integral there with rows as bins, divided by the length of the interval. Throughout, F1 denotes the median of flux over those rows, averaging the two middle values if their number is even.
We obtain -0.057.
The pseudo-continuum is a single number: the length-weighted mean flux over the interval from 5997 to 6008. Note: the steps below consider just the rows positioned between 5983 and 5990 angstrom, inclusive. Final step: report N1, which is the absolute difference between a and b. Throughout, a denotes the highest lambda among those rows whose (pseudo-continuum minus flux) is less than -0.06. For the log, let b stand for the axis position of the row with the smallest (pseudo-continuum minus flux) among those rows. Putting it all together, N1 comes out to 4.1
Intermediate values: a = 5989.60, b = 5985.46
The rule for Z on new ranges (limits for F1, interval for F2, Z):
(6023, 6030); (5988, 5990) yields 0.05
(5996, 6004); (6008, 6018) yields -0.62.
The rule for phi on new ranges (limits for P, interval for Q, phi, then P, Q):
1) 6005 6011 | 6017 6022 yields 1260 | 40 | 32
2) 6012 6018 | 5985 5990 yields 1384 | 39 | 35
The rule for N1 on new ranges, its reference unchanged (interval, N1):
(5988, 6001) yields 11.0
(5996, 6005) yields 4.1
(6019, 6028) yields 1.4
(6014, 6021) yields 0.0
